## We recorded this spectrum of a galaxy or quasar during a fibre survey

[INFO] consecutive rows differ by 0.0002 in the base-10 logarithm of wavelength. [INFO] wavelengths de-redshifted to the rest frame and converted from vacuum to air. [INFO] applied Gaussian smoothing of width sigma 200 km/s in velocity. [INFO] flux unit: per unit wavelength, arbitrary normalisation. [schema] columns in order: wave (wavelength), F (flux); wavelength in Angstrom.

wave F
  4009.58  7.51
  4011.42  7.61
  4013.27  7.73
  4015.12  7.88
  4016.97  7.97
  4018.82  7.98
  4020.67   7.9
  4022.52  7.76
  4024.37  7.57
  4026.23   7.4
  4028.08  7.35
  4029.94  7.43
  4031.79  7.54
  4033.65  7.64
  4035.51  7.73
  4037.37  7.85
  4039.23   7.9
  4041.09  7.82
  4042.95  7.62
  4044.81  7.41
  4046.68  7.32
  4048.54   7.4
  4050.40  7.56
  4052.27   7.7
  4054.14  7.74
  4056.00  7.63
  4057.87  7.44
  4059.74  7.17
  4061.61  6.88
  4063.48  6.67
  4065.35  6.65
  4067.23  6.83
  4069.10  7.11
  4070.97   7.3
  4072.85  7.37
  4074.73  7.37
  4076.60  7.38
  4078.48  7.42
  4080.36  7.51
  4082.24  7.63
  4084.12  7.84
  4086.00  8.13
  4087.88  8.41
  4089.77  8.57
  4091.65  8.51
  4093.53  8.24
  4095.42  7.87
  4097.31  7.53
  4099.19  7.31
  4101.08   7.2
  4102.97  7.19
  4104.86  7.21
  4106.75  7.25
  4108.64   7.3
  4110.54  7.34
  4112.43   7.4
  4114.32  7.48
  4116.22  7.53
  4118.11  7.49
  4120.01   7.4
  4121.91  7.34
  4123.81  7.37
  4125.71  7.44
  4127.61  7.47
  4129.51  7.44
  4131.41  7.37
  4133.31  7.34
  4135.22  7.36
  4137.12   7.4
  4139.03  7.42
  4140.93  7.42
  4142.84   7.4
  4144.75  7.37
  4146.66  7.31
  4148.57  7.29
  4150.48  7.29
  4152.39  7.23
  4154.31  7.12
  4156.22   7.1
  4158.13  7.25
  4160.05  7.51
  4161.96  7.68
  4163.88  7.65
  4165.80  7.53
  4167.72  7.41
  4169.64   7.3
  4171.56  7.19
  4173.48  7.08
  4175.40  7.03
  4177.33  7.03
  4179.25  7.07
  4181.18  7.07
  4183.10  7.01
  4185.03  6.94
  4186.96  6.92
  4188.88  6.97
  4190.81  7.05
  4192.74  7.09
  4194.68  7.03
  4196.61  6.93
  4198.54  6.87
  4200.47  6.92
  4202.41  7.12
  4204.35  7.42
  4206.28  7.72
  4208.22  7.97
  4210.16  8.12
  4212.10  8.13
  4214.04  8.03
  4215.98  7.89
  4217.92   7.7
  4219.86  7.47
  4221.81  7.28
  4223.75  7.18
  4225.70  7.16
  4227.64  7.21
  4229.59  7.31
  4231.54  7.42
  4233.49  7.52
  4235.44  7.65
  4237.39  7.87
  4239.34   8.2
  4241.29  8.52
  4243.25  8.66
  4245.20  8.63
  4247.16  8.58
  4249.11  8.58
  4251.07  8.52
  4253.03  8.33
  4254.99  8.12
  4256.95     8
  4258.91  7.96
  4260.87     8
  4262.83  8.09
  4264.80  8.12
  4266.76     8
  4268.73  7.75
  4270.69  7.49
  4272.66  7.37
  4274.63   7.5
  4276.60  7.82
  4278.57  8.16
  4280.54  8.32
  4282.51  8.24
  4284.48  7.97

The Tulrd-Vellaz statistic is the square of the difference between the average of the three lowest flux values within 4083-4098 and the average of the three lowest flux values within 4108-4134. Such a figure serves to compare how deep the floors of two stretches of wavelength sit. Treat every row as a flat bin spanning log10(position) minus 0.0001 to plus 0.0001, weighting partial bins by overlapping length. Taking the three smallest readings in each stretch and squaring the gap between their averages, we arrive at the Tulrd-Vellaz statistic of 0.18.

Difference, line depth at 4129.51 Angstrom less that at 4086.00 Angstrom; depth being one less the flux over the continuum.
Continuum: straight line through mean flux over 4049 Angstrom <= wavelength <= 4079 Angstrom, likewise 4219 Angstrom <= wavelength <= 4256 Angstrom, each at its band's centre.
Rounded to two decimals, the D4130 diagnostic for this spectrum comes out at 0.12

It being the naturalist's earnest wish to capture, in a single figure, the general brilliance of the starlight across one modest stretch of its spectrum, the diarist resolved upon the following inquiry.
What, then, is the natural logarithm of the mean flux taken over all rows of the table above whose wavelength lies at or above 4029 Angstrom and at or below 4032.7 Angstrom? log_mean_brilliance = 2.013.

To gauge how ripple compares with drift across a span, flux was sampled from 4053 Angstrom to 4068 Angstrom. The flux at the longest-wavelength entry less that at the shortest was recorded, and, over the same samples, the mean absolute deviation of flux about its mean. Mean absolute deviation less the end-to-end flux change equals 1.3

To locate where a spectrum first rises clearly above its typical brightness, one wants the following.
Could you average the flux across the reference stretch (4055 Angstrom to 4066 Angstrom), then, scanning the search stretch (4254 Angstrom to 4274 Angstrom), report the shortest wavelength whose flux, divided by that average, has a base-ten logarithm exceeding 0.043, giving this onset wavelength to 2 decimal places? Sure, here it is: 4254.99 Angstrom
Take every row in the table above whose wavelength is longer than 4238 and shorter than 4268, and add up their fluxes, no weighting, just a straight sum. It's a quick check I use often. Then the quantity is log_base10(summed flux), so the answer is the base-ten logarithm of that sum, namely 2.095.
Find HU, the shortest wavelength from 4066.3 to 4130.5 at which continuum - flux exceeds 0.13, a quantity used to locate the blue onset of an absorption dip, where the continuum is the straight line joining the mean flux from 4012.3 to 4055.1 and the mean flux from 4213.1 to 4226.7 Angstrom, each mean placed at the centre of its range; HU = 4067.23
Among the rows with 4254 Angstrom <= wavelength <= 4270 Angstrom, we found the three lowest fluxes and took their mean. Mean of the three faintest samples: 7.9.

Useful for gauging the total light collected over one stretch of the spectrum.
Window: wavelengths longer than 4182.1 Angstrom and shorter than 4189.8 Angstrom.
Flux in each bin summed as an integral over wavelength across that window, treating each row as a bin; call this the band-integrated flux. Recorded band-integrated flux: 54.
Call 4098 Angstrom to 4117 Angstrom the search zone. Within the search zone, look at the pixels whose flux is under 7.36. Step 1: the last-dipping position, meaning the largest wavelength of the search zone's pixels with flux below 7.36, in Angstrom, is 4110.54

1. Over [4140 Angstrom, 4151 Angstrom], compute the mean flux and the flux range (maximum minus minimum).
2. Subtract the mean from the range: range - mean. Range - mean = -7.22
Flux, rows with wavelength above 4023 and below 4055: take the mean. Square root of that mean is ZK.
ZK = 2.75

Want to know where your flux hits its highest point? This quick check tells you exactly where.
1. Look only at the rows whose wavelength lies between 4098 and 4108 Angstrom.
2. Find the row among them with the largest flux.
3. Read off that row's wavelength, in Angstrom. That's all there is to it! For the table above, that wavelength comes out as 4099.19 Angstrom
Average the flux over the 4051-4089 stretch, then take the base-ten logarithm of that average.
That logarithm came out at 0.870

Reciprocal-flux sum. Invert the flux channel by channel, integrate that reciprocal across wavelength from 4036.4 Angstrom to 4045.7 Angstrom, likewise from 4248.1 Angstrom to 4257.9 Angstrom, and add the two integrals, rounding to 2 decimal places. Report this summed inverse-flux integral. 2.39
